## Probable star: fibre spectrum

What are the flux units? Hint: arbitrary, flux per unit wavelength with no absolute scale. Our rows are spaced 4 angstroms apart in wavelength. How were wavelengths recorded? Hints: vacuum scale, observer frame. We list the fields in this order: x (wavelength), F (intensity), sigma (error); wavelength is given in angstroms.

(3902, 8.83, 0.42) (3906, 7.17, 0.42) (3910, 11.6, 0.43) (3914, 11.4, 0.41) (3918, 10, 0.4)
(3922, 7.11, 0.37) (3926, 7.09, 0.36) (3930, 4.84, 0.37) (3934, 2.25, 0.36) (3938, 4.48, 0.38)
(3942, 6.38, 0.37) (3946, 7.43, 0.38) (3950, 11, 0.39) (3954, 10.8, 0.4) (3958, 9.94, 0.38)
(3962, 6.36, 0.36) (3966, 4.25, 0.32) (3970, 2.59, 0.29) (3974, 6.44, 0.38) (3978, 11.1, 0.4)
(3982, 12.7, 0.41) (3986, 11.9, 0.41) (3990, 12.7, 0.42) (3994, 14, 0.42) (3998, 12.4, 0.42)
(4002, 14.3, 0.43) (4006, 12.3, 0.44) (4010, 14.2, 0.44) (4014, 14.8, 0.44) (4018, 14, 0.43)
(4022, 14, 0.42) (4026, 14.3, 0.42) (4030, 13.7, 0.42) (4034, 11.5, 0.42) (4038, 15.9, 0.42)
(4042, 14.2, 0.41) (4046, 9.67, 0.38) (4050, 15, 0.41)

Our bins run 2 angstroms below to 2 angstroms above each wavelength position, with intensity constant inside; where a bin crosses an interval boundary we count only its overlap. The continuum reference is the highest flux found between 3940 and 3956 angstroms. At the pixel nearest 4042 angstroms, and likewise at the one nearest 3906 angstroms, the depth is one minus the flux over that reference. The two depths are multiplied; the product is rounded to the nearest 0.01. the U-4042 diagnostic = -0.10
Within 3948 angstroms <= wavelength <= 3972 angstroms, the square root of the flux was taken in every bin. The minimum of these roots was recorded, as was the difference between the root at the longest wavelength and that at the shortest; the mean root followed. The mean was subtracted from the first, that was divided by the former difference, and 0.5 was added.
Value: 1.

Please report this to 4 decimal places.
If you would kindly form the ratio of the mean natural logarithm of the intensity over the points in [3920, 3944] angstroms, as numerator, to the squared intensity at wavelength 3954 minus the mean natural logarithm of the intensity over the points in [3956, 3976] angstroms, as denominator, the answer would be 0.0140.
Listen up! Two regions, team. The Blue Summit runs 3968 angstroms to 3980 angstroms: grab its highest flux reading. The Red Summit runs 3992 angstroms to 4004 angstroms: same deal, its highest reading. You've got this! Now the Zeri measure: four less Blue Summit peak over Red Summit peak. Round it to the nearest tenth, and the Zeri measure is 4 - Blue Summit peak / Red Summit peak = 3.2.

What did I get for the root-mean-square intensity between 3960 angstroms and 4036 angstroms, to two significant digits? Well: 12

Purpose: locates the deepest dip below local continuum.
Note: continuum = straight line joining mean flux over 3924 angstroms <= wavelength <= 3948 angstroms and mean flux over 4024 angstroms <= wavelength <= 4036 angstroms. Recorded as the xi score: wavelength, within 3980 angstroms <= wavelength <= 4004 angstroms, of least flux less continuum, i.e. 3998 angstroms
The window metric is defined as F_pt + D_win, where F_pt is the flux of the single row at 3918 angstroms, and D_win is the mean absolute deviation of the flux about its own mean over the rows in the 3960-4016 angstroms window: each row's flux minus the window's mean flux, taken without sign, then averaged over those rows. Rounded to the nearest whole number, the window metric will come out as 13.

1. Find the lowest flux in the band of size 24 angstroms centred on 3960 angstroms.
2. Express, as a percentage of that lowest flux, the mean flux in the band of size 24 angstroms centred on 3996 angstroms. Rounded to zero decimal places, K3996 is 499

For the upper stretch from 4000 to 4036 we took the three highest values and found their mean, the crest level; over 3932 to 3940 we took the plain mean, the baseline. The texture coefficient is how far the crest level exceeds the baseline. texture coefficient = 11.1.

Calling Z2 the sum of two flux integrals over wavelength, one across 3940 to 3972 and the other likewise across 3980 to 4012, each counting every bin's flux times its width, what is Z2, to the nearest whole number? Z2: 653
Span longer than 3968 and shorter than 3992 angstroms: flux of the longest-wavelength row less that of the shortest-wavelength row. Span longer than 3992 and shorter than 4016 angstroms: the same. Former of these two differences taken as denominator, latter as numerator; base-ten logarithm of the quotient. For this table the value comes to -1.1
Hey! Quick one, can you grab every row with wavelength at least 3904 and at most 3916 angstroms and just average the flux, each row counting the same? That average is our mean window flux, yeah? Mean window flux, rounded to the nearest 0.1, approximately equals 10.1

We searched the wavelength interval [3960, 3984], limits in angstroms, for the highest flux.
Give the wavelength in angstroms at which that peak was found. 3982 angstroms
